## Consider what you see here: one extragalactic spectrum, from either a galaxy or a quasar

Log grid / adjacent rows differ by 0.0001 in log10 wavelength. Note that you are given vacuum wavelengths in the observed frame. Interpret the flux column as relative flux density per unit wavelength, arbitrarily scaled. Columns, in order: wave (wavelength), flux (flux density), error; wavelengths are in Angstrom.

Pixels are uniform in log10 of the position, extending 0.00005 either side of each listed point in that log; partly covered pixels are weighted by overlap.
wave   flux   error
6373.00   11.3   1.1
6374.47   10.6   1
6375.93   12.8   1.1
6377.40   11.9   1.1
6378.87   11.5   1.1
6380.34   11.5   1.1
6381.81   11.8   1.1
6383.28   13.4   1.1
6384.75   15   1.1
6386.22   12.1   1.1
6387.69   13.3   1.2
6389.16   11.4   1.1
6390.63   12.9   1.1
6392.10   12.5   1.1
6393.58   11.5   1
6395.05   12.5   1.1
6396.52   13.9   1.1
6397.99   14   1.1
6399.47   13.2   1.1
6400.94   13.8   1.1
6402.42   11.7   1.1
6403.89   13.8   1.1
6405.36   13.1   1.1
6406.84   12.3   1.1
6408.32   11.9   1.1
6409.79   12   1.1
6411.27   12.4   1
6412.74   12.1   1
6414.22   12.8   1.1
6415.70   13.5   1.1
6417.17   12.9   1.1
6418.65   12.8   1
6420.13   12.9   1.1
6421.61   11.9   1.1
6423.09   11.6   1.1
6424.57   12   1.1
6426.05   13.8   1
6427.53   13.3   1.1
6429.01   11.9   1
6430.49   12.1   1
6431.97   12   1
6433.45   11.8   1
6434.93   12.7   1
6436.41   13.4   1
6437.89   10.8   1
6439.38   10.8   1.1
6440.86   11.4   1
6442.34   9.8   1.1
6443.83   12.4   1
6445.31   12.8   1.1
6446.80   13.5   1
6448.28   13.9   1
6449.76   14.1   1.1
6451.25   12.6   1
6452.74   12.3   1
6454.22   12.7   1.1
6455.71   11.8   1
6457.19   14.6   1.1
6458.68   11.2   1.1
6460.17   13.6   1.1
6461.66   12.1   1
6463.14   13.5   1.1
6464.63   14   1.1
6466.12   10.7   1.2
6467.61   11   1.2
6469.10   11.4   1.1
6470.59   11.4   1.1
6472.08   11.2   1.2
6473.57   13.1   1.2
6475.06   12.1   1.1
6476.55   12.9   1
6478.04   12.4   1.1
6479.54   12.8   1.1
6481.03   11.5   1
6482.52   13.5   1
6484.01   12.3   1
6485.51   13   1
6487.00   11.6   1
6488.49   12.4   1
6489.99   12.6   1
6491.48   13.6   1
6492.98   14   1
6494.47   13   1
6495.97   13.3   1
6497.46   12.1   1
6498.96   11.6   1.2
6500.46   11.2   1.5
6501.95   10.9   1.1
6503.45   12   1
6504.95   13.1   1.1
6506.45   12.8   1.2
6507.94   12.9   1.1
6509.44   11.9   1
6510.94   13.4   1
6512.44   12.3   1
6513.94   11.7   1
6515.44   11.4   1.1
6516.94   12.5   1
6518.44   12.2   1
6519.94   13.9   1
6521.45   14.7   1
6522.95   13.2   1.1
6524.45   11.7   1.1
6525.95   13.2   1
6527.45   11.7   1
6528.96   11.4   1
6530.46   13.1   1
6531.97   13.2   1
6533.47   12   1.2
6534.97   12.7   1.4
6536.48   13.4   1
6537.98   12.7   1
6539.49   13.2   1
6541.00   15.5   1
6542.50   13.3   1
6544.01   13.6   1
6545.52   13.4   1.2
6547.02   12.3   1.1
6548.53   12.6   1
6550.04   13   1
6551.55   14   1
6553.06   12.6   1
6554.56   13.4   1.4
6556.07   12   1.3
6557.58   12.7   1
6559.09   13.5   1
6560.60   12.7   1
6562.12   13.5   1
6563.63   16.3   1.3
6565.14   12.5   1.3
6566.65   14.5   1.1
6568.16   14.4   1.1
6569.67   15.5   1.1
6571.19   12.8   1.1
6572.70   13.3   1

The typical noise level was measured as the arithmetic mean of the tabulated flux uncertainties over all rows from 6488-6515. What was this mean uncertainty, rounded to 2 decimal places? 1.07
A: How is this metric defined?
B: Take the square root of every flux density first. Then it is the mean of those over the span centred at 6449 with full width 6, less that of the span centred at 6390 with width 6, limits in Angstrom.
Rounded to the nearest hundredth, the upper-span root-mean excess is 0.14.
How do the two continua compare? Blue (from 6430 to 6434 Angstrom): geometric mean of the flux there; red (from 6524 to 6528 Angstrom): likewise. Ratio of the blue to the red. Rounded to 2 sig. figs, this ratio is 0.98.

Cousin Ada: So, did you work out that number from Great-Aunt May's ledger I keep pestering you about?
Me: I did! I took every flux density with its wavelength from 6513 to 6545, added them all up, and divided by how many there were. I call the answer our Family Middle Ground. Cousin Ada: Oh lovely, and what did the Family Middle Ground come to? 12.9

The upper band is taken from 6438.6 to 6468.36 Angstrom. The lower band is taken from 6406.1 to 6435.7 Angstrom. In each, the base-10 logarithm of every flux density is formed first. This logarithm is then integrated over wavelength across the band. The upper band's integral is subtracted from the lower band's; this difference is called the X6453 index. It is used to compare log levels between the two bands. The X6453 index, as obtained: -0.11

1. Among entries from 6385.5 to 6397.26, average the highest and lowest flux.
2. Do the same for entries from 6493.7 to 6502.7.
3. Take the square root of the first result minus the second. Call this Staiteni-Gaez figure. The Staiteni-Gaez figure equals 0.74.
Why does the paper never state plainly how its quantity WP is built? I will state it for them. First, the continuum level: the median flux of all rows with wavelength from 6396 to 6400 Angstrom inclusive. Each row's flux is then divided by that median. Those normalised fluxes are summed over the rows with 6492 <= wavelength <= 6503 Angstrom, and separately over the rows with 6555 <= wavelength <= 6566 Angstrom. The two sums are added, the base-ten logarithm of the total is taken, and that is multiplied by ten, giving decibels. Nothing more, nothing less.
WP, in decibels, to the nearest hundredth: 11.11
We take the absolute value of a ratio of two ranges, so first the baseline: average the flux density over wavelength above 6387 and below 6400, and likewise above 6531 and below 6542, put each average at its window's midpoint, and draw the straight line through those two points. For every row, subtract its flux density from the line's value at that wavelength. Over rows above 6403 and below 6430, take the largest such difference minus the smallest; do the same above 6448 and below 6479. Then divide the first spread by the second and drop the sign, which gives 0.6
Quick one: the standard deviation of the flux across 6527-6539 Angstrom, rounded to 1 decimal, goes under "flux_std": 0.7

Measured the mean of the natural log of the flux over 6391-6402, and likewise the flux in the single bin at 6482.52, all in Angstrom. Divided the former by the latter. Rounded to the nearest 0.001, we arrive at 0.190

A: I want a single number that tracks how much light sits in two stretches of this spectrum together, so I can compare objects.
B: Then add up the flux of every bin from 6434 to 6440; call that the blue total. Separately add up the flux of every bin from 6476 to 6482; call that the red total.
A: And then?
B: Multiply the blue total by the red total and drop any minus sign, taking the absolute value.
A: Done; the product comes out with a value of 2366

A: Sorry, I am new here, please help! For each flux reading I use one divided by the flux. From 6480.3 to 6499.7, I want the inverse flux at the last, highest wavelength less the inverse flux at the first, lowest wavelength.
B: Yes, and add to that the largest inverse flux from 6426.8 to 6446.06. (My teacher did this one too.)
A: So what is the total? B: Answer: 0.101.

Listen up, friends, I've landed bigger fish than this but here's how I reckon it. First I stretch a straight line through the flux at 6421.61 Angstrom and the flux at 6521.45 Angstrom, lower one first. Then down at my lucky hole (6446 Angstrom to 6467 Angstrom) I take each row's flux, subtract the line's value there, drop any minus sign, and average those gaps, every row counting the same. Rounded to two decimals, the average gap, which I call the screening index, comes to 1.01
